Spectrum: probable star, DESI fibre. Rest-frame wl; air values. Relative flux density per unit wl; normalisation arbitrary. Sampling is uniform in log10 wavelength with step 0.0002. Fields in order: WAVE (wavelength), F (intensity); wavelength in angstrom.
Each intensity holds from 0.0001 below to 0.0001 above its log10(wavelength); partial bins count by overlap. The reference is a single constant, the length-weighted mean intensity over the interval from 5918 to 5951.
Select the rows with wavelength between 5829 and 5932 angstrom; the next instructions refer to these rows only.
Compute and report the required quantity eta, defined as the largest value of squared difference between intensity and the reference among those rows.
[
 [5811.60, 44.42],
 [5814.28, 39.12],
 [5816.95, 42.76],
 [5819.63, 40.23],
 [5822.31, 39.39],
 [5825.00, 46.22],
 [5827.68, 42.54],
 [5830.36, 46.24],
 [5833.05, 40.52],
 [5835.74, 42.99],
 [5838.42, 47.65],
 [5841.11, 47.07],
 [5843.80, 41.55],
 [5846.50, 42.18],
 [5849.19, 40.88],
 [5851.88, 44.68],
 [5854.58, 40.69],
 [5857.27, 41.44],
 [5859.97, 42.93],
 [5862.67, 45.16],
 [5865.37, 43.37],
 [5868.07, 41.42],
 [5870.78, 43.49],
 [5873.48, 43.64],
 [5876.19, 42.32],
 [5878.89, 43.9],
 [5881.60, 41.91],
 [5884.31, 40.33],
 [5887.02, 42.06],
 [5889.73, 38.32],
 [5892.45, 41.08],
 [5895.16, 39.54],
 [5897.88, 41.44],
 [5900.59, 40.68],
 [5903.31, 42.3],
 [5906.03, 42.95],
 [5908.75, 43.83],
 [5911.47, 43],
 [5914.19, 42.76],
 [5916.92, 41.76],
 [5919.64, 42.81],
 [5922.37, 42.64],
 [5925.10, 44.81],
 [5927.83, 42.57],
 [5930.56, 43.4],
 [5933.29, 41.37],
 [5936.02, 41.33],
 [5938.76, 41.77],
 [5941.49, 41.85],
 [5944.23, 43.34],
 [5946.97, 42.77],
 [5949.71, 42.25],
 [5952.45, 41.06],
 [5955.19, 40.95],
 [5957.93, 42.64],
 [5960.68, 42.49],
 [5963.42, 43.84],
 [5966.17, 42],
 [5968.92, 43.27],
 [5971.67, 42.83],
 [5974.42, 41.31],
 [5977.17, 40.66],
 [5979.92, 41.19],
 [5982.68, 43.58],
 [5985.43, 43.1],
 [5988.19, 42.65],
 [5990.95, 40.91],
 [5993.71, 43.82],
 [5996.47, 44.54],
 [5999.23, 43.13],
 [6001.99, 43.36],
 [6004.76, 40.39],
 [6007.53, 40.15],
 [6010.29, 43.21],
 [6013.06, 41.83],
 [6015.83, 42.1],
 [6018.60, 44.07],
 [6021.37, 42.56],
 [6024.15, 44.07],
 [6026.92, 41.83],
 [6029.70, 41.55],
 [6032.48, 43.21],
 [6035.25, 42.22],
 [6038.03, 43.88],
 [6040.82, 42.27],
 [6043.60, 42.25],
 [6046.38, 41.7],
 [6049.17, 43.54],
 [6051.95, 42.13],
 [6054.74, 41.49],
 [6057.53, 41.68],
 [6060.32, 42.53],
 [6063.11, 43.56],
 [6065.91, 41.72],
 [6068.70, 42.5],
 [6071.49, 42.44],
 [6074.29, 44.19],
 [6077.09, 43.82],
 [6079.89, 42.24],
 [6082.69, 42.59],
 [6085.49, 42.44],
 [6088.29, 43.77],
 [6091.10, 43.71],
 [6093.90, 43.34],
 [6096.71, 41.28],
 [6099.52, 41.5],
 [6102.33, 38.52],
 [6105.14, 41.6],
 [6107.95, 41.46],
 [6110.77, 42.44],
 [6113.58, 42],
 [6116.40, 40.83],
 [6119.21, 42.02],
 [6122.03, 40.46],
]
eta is 26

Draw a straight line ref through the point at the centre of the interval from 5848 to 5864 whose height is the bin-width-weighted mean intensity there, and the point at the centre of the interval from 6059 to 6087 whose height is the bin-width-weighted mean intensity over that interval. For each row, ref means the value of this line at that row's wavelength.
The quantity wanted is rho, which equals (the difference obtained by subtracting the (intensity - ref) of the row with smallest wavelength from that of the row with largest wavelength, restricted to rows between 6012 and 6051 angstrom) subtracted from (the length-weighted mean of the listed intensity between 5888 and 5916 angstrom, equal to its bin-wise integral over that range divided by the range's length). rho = 39.9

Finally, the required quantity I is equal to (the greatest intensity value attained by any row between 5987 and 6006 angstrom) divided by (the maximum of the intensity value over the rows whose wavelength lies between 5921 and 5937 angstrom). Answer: 0.99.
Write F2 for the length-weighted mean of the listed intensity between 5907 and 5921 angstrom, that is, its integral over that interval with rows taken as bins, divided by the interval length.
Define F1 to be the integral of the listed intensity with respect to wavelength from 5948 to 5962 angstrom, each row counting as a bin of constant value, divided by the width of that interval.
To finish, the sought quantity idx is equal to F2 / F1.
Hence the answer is 1.02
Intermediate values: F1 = 41.9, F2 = 42.85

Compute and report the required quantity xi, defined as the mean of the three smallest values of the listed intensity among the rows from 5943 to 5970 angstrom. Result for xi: 41.3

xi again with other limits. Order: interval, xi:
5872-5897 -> 39.4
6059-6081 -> 42.1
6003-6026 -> 40.8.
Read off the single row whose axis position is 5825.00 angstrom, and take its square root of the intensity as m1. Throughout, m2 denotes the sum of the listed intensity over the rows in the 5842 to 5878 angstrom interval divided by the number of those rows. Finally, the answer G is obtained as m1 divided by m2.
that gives 0.1596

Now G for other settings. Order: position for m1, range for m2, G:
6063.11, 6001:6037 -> 0.1558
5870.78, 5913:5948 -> 0.1550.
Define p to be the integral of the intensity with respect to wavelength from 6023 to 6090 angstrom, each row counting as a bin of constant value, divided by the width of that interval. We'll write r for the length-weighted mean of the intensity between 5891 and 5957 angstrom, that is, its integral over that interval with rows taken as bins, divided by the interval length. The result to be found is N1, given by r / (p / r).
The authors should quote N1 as 41.7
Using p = 42.7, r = 42.2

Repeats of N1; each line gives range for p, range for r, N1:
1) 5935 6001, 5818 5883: 43.6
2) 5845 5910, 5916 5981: 42.5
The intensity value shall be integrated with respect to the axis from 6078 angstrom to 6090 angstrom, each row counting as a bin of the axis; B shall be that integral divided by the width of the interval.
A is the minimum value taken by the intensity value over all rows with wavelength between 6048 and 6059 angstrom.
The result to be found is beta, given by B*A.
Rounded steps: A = 41.49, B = 42.8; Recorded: 1777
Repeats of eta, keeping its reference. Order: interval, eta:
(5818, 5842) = 26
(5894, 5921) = 9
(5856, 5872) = 7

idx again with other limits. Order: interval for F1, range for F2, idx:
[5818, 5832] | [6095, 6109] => 0.95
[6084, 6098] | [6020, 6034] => 0.99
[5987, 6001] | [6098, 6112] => 0.95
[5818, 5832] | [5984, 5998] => 1.00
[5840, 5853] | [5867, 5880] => 1.00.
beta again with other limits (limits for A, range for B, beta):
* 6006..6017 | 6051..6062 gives 1686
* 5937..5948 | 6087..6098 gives 1797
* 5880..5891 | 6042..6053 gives 1626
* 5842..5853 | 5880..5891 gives 1666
